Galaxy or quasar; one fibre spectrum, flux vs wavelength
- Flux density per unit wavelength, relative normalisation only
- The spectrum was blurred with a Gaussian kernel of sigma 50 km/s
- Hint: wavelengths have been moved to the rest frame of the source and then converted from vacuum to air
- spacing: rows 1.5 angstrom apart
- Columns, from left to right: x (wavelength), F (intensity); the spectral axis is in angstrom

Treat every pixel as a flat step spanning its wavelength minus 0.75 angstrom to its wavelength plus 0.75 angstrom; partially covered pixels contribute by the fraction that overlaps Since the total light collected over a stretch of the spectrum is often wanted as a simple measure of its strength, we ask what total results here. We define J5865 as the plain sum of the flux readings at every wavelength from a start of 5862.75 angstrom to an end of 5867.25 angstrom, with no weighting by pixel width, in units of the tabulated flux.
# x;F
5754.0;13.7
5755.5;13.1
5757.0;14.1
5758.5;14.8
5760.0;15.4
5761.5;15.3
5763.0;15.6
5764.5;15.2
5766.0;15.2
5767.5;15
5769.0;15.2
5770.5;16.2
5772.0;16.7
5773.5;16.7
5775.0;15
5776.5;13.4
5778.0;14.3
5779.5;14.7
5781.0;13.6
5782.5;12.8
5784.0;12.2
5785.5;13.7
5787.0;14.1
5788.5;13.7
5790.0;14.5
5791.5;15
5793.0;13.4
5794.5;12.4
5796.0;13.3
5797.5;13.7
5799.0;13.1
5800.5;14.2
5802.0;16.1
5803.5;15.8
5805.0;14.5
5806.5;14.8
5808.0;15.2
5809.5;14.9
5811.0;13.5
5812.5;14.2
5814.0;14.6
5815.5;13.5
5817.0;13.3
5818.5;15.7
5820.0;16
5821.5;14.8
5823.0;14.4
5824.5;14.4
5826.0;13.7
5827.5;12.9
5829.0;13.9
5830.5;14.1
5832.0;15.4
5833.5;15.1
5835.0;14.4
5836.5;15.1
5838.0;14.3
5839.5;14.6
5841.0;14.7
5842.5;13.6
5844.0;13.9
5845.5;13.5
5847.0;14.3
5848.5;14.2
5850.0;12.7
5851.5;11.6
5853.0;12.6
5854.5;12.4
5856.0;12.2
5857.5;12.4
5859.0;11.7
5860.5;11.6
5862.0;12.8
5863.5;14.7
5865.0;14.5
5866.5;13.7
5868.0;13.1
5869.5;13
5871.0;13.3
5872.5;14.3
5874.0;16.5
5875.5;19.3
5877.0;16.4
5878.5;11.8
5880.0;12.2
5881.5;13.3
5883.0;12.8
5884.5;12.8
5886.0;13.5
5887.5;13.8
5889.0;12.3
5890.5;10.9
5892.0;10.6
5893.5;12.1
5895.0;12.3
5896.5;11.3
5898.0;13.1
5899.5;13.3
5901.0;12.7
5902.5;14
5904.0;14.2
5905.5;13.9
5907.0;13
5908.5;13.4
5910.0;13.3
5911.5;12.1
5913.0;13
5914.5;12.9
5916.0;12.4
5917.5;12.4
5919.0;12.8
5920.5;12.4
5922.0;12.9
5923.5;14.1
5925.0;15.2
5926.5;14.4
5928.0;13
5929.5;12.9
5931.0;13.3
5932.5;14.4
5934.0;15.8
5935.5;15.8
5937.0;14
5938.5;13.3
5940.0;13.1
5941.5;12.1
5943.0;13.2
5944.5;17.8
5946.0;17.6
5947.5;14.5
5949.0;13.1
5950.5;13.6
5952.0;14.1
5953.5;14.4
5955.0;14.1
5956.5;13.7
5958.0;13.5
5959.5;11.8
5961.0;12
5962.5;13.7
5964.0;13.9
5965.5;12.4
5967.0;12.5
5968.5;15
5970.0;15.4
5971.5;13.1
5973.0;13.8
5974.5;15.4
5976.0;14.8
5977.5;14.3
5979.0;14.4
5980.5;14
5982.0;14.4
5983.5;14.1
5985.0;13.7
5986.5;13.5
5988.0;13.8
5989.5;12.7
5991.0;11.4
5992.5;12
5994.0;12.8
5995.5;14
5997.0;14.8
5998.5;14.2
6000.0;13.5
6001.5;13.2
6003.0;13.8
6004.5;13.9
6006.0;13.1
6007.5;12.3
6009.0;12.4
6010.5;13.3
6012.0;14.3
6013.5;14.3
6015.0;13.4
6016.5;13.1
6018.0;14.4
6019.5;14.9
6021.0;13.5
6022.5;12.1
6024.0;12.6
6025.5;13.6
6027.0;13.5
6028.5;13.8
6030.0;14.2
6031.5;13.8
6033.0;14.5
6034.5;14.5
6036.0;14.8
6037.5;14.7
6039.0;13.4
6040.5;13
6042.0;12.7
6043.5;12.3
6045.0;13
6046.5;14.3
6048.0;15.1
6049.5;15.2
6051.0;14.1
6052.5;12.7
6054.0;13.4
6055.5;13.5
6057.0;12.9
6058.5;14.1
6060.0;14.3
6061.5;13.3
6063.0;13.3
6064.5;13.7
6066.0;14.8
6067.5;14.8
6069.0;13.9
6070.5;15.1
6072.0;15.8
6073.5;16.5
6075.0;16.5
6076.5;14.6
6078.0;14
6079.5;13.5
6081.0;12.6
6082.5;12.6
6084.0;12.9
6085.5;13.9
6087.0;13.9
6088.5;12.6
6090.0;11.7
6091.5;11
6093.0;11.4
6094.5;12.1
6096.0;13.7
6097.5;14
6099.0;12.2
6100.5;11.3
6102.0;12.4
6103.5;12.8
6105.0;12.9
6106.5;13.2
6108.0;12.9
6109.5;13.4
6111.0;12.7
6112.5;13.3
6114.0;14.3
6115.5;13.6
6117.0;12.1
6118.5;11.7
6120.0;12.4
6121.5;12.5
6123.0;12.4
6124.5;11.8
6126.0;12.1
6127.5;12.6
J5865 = 42.9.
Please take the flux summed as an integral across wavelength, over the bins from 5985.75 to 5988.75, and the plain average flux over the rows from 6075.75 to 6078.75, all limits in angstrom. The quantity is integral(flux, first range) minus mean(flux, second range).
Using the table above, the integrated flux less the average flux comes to 27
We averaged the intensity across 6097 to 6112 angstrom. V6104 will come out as 12.8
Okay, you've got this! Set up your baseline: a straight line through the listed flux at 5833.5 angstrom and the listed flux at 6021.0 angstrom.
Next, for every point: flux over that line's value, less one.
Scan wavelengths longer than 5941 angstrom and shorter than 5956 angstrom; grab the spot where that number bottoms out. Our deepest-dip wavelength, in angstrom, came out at 5941.5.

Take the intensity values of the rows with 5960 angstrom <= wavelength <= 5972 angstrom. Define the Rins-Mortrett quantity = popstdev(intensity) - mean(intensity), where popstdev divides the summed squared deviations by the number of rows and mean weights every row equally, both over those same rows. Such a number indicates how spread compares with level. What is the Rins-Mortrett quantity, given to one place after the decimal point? -12.3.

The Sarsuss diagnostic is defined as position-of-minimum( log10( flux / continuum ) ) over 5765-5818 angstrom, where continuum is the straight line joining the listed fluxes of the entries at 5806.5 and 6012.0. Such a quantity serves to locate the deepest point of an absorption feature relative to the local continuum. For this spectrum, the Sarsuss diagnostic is 5784.0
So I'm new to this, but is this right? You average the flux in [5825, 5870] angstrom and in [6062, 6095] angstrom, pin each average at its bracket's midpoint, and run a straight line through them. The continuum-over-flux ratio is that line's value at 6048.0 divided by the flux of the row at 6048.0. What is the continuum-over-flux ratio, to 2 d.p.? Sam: 0.91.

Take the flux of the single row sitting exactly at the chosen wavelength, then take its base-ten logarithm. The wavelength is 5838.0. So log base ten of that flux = 1.16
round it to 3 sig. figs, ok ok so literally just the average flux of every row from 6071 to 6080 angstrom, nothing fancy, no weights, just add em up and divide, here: 15.2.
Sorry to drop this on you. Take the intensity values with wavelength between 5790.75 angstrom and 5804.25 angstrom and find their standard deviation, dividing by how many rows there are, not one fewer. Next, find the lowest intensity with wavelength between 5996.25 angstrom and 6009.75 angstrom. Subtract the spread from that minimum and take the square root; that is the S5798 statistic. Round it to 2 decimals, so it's 3.33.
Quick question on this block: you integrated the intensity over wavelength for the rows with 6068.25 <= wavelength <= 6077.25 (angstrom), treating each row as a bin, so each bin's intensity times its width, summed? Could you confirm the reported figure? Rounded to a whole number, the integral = 139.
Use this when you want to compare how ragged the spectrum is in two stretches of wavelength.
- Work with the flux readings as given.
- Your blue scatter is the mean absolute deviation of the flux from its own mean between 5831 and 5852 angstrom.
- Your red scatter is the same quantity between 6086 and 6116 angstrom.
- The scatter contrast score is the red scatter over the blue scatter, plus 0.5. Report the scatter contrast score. 1.51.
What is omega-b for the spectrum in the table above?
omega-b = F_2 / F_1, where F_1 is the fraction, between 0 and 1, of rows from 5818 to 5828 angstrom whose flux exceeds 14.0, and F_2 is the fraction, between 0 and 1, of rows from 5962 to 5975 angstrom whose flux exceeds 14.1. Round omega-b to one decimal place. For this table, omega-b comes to 0.5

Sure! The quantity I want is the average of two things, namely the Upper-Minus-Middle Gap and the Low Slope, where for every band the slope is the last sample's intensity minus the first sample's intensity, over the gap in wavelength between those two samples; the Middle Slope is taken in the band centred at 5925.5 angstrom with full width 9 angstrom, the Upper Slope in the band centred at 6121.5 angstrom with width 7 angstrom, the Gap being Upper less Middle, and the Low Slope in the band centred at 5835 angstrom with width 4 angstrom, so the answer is 0.01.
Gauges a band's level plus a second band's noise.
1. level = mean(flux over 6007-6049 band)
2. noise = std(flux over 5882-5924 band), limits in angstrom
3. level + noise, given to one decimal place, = 14.5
